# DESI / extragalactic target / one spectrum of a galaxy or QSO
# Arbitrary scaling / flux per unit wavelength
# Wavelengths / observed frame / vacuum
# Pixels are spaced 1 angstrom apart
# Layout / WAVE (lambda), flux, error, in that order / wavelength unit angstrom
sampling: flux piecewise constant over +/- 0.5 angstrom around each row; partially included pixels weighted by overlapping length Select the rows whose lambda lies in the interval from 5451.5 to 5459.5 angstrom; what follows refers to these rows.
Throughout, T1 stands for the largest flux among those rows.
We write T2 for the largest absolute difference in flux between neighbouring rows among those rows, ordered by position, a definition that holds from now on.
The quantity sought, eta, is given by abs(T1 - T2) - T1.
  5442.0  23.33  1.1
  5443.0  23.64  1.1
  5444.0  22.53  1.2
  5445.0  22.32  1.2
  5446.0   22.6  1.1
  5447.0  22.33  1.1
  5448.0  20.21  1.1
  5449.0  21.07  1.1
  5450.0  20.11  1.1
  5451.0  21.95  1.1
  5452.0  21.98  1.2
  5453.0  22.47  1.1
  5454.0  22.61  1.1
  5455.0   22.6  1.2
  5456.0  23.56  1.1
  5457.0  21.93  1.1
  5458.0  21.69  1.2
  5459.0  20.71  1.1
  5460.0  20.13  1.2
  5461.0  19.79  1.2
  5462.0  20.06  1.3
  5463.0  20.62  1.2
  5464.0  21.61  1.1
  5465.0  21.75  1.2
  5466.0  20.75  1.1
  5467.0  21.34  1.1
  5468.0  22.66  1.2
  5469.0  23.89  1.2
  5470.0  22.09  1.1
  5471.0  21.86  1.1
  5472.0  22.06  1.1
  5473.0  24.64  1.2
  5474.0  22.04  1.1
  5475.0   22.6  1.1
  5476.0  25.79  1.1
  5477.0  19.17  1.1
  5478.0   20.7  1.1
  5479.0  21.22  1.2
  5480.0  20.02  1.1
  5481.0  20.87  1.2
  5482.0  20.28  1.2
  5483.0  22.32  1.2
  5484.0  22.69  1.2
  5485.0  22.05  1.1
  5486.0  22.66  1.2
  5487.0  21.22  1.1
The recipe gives -1.6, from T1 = 23.56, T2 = 1.6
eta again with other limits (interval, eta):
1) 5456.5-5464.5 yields -1.0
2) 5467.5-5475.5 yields -2.6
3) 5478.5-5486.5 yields -2.0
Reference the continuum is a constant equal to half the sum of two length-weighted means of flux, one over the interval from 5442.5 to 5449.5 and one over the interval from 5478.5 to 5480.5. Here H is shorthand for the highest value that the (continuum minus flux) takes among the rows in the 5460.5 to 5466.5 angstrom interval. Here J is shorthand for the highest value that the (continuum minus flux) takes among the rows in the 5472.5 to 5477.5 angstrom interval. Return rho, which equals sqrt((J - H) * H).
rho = 0.99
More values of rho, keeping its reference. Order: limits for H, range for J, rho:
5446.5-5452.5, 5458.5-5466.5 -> 0.63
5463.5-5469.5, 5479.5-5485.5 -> 0.67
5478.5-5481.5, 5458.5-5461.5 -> 0.56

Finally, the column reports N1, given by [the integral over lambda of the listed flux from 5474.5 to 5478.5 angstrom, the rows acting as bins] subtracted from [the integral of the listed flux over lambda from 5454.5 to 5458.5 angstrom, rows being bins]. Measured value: 1.5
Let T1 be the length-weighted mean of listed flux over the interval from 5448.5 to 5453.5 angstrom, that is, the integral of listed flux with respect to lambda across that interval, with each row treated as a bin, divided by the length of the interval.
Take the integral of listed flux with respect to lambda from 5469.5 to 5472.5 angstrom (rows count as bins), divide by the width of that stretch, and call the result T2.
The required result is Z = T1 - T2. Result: -0.5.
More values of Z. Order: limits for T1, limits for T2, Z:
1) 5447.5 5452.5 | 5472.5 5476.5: -2.7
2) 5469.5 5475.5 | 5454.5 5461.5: 1.1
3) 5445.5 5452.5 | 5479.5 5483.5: 0.6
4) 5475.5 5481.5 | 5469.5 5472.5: -0.7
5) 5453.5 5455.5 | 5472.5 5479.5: 0.3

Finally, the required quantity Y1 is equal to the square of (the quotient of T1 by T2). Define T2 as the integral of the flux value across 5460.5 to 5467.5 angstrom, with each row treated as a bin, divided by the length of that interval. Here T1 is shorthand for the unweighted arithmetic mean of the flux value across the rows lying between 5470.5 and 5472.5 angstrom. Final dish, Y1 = 1.11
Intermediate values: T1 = 22.0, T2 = 20.8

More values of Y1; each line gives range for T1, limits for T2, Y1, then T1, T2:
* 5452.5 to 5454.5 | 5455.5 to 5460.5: 1.09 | 22.5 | 21.6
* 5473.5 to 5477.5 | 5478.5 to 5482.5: 1.18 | 22.4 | 20.6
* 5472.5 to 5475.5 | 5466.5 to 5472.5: 1.07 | 23.1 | 22.3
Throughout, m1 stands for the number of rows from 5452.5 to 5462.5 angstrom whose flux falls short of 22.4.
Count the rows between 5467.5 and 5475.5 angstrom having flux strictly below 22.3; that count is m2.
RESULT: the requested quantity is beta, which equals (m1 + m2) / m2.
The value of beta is 2.50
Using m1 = 6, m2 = 4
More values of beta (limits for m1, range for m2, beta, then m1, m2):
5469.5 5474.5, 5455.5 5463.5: 1.57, 4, 7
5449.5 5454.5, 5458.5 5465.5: 1.43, 3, 7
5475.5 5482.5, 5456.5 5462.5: 2.00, 6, 6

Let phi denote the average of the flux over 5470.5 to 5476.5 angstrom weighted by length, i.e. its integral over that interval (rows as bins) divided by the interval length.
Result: 23.2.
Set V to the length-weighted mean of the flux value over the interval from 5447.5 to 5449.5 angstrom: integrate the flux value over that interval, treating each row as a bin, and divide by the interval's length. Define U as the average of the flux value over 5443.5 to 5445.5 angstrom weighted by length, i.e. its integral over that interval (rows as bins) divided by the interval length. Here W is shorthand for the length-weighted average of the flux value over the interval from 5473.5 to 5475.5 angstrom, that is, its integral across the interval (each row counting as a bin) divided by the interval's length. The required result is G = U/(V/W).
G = 24.3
